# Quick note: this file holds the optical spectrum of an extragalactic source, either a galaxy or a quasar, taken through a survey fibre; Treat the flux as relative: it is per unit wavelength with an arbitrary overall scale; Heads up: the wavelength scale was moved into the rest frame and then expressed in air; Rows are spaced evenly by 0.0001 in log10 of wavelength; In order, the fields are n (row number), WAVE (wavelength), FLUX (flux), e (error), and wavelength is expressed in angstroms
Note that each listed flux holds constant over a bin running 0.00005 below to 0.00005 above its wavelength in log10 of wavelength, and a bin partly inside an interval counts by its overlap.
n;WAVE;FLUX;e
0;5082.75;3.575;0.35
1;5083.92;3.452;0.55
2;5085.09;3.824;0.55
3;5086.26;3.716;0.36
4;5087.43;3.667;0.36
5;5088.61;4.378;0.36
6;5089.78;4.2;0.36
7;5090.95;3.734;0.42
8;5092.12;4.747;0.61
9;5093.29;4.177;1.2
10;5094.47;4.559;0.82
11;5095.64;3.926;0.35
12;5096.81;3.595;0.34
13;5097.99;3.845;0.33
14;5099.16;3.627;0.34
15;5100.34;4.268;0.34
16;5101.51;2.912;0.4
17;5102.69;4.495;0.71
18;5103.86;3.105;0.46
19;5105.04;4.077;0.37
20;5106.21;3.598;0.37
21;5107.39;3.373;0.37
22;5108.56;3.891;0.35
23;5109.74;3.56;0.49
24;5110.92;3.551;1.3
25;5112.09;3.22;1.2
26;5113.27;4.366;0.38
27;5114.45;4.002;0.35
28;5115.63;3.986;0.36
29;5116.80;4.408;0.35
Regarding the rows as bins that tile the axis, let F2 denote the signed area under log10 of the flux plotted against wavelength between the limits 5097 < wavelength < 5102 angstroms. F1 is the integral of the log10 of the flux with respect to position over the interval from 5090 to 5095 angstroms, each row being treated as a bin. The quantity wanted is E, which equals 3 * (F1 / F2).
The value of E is 3.4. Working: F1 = 3.2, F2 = 2.8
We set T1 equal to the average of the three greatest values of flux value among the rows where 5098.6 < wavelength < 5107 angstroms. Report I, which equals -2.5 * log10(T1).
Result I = -1.58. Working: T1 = 4.28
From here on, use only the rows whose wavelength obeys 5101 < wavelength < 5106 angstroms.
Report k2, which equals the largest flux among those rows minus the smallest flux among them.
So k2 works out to 1.58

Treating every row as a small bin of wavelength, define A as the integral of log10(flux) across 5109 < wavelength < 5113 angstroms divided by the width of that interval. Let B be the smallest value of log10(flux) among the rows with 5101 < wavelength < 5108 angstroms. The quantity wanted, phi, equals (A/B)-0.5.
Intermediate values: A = 0.55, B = 0.46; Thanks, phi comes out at 0.68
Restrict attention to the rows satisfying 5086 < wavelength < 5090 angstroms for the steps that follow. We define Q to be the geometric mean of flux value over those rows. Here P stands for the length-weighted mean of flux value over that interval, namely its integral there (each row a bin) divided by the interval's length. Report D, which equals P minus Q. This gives 0.01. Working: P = 4.0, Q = 3.98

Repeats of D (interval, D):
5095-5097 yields 0.07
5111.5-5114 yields 0.06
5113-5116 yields -0.02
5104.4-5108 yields 0.01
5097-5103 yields -0.01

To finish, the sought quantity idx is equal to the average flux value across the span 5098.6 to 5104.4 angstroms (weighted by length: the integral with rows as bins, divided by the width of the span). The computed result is 3.69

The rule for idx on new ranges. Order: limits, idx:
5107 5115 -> 3.72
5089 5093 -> 4.24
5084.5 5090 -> 3.94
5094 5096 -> 4.27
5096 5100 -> 3.73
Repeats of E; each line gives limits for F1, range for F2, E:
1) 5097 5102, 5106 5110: 3.8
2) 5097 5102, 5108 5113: 3.0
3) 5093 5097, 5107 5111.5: 2.9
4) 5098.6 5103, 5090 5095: 2.4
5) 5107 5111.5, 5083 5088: 2.7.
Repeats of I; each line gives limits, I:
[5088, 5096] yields -1.65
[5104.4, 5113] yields -1.47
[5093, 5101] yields -1.59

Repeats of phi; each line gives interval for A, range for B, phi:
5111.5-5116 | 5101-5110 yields 0.76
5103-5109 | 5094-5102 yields 0.71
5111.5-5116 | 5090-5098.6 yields 0.56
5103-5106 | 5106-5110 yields 0.56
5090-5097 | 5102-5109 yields 0.75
